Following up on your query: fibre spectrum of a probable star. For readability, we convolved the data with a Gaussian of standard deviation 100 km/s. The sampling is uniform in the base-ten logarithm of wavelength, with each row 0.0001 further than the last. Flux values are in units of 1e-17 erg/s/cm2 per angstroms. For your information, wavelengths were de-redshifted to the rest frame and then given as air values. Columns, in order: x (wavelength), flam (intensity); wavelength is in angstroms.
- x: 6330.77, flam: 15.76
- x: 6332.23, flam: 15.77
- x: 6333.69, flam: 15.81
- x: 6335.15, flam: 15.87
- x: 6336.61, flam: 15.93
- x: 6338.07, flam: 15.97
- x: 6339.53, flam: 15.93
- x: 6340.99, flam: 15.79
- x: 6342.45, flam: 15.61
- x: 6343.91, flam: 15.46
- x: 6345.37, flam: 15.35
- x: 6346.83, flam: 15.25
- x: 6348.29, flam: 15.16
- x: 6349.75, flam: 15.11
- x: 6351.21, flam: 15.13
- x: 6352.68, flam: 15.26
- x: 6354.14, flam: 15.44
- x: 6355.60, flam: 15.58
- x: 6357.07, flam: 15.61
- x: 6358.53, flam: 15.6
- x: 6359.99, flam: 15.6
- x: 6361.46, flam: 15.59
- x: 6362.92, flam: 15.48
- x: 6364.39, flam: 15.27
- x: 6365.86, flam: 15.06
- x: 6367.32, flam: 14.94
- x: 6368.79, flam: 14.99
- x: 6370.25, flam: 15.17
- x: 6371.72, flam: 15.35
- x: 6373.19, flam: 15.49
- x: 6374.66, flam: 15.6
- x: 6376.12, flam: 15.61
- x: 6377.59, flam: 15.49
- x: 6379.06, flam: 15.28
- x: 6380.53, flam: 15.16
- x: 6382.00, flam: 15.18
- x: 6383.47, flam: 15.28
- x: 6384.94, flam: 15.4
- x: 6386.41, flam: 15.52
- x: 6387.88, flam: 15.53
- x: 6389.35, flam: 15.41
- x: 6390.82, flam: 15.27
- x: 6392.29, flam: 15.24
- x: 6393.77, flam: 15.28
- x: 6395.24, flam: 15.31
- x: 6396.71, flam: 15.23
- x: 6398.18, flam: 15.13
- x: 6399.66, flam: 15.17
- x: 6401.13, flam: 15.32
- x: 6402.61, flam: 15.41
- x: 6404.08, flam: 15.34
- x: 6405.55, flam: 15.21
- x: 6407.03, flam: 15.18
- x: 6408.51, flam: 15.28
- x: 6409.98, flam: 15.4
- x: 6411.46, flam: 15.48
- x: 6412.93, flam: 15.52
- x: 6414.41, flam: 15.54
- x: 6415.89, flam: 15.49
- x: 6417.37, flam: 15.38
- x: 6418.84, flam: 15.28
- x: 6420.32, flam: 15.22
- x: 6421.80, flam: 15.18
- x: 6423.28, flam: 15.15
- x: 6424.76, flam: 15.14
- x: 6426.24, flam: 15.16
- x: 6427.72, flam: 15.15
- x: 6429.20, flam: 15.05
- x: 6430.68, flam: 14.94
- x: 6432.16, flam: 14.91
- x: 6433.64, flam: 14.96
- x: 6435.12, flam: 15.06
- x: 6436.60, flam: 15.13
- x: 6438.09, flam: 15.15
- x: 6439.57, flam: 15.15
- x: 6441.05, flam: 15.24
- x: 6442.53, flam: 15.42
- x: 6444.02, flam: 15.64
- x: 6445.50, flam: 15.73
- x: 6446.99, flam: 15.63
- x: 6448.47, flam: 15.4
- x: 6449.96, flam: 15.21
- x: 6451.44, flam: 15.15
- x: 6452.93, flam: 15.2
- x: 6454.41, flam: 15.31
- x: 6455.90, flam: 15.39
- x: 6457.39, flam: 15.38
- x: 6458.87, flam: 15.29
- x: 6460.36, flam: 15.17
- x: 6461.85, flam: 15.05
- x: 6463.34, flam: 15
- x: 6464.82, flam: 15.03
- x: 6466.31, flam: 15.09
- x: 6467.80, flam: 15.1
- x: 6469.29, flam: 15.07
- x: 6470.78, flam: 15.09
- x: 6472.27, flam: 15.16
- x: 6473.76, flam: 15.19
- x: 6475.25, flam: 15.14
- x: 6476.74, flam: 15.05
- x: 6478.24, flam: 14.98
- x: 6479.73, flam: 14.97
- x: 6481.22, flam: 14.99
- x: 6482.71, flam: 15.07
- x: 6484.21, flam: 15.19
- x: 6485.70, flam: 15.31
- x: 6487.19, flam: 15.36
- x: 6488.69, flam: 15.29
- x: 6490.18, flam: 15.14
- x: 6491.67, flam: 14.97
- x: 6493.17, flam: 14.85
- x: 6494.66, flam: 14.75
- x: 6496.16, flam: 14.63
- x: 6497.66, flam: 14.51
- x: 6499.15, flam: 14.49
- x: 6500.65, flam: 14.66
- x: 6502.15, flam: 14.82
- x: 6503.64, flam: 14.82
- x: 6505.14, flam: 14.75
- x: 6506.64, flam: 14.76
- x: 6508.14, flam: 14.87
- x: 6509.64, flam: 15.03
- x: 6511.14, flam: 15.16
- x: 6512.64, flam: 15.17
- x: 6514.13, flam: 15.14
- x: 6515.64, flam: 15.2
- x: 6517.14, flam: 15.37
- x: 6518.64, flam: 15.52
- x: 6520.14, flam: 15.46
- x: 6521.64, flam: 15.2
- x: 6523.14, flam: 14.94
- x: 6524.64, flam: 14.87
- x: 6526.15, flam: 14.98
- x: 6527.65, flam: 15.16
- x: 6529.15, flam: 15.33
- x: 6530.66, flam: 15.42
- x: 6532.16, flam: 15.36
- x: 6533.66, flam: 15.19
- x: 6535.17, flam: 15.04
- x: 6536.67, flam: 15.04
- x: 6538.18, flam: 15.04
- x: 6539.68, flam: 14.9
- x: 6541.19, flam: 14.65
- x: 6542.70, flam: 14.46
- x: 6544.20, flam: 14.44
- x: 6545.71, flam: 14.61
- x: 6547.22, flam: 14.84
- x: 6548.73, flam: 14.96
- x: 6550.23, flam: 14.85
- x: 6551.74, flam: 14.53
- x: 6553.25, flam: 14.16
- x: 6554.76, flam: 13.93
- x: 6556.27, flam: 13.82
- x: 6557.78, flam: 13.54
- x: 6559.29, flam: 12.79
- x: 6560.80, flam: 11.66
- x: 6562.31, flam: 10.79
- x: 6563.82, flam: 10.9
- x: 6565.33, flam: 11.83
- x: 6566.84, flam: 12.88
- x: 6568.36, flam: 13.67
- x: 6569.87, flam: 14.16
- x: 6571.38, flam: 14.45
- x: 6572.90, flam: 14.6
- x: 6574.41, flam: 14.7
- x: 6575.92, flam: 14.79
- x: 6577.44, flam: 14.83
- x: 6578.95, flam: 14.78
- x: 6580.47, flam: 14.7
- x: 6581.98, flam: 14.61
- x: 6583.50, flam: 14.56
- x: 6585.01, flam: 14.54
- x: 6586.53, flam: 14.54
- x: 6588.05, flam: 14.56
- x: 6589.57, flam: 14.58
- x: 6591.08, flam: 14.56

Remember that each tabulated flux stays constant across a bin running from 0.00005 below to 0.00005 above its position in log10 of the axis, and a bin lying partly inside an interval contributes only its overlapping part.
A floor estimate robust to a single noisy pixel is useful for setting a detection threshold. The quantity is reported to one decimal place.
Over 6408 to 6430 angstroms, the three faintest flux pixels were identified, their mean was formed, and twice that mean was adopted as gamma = 30.2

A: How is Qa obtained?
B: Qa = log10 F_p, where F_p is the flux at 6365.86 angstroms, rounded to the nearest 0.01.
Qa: 1.18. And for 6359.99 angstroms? 1.19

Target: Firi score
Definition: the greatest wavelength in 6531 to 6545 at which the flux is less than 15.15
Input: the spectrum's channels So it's 6544.20 angstroms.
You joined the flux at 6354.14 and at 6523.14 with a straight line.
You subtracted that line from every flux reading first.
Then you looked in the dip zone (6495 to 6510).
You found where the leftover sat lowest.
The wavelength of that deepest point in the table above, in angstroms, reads 6499.15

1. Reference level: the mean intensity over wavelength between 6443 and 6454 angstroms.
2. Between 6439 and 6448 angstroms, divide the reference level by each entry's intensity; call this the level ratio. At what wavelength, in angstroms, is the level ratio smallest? 6445.50 angstroms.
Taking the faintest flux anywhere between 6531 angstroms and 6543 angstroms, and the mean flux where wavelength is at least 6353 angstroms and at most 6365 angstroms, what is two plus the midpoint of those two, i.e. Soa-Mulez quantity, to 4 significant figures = 16.99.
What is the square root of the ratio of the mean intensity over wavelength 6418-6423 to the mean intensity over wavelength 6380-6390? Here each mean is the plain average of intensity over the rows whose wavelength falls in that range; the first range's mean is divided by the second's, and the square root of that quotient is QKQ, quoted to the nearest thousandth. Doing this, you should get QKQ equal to 0.996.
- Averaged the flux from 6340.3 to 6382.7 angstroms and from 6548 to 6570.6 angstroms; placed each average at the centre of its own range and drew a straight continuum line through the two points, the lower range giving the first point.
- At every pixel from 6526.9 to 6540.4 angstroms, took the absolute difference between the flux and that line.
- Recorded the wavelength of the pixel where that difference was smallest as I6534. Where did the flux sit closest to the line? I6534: 6539.68 angstroms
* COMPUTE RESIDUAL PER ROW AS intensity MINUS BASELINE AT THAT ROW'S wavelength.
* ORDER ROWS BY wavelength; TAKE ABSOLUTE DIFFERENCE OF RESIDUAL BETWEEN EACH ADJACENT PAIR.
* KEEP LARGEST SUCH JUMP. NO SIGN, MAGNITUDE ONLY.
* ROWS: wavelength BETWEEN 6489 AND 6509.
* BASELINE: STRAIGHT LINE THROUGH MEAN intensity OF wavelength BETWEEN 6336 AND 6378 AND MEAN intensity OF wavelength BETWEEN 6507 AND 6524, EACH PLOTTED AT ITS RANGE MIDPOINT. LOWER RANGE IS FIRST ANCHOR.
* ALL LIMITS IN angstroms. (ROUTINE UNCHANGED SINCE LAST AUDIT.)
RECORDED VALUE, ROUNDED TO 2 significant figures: 0.17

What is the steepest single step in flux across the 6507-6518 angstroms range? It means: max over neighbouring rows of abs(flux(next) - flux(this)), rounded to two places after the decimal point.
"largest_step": 0.17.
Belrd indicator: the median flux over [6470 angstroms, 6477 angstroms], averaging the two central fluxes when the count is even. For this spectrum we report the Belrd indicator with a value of 15.1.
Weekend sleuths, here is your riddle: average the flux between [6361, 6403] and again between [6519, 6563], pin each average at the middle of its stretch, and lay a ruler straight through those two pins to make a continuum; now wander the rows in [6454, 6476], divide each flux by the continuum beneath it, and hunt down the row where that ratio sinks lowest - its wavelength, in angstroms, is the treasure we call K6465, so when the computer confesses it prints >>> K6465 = 6463.34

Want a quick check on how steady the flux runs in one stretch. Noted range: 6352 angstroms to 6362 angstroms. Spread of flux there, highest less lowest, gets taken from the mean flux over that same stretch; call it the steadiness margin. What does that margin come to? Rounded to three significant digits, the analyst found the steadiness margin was 15.2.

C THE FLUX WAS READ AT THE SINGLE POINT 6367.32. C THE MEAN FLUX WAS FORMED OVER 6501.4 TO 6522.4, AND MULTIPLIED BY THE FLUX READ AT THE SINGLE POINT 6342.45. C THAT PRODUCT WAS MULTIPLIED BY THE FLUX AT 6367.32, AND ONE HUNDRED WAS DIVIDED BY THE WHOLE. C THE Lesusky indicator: 0.028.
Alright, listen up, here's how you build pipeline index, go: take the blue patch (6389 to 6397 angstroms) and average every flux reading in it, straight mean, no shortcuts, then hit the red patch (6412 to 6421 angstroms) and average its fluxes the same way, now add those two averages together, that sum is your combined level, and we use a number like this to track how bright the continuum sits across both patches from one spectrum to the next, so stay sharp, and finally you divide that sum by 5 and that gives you 6.14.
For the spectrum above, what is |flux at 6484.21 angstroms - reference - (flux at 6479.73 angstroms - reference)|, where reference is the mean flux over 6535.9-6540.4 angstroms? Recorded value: 0.22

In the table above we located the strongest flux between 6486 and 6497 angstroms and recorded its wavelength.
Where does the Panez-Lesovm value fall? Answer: 6487.19 angstroms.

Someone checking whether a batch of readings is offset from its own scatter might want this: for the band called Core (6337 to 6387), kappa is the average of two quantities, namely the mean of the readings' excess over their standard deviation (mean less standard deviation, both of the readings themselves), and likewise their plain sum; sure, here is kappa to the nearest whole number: 269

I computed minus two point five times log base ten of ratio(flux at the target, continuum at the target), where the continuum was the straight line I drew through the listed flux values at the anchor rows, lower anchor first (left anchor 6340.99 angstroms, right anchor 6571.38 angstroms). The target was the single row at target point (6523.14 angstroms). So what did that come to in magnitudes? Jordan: -0.015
